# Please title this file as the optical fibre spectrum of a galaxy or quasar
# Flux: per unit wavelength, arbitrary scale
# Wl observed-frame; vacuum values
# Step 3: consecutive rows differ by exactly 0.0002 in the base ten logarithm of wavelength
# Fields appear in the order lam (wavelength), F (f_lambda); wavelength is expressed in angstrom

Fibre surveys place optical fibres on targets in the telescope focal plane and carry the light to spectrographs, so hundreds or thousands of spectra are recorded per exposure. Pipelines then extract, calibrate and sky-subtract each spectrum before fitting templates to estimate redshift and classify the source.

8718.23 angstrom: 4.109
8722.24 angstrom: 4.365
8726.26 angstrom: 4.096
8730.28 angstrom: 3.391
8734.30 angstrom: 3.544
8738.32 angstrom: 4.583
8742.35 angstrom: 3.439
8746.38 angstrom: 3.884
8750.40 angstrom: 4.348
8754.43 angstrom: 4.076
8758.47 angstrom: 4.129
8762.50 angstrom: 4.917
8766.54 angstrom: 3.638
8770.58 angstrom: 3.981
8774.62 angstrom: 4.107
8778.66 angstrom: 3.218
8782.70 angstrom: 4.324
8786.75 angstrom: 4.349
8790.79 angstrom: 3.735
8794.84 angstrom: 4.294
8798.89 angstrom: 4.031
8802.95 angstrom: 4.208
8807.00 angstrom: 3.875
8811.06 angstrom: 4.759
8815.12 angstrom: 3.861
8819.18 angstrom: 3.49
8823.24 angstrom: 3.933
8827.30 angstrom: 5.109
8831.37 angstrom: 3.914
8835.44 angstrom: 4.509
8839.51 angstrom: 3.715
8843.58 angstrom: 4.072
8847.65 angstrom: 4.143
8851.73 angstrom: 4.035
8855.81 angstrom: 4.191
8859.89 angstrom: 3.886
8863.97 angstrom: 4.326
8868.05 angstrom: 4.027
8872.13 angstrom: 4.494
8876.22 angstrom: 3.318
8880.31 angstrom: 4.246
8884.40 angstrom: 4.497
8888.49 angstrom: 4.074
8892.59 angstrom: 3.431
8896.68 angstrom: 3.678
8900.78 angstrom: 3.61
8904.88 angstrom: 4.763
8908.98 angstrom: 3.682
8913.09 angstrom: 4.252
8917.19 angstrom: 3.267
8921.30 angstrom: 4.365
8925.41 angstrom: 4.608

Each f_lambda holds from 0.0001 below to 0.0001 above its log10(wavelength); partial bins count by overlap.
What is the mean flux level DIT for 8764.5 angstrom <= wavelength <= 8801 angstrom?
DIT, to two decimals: 3.96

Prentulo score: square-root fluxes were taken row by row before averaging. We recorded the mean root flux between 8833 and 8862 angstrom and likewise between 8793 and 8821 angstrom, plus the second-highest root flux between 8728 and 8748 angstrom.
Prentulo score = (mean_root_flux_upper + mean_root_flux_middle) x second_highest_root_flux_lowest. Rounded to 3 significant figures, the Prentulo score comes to 7.95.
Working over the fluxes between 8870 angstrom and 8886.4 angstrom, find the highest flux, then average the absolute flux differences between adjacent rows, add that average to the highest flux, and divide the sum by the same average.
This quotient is 6.7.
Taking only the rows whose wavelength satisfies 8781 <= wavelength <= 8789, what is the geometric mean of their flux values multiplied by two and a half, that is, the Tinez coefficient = 10.8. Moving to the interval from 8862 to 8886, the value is 10.3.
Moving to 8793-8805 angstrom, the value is 10.4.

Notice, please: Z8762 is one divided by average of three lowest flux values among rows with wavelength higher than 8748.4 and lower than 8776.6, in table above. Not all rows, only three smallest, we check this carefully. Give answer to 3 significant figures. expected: 0.257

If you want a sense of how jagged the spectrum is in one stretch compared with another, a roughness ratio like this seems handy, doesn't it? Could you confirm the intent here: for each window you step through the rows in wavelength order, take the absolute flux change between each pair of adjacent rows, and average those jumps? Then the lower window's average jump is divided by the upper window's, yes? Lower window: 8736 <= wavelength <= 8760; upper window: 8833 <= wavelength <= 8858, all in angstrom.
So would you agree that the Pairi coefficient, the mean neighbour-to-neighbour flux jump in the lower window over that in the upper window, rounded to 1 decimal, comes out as 1.6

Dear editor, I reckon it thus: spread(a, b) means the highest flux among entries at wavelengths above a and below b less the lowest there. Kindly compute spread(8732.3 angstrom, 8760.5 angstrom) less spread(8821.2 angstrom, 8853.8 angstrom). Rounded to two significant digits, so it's -0.25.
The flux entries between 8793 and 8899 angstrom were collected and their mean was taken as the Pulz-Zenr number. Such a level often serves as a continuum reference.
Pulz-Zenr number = 4.08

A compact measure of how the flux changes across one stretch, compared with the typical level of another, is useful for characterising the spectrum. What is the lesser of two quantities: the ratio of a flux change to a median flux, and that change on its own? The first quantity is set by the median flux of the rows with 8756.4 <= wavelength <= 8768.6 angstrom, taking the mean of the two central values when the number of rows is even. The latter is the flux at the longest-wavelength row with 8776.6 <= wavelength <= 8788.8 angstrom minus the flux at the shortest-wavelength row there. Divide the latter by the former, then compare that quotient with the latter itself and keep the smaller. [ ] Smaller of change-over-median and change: 0.3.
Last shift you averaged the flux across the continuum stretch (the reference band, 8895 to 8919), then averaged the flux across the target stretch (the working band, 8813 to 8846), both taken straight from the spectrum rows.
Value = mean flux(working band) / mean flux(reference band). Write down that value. 1.05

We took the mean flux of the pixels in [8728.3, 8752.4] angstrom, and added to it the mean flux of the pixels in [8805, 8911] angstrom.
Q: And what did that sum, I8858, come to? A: 7.93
